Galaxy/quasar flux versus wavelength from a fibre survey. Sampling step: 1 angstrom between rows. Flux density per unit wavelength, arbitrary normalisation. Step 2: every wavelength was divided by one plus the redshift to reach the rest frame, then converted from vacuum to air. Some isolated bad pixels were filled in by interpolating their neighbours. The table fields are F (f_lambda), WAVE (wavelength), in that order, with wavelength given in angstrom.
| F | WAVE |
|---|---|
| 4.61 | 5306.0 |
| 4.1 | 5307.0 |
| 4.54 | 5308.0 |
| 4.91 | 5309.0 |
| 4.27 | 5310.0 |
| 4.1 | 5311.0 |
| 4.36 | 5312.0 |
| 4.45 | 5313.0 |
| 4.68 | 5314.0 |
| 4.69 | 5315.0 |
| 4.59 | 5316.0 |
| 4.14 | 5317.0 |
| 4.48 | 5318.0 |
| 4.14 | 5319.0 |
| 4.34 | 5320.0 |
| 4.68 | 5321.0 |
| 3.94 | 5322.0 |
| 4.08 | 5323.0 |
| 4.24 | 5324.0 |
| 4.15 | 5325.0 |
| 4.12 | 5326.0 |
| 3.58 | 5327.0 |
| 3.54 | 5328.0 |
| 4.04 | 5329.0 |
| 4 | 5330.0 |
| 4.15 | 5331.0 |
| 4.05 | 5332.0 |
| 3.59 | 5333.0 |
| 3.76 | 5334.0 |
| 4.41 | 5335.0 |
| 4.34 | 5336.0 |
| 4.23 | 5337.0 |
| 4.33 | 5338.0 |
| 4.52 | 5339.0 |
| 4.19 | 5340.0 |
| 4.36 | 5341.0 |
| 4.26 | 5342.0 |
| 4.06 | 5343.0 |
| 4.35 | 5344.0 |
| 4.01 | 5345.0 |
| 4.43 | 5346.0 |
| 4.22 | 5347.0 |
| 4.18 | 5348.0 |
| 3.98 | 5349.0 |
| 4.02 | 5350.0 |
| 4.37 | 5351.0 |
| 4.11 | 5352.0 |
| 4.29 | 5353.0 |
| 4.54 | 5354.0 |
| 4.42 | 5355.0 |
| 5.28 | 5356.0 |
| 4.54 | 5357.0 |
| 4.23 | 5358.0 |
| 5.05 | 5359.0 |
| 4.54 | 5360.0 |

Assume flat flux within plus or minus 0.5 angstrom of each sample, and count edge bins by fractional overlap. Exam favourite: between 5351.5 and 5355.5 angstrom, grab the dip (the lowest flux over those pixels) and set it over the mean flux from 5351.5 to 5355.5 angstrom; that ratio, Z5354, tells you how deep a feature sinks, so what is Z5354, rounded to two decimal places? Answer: 0.95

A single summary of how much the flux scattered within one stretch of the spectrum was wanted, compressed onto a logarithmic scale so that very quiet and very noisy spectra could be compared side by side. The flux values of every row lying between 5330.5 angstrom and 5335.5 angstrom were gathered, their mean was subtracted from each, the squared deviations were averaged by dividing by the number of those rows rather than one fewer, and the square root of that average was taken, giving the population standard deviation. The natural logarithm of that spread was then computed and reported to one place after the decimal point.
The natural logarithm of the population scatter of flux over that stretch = -1.2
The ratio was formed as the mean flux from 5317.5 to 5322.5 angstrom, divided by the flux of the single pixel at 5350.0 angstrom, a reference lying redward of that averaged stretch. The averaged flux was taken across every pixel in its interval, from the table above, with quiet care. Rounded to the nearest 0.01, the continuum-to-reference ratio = 1.07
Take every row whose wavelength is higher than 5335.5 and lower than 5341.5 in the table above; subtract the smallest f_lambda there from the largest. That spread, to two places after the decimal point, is 0.33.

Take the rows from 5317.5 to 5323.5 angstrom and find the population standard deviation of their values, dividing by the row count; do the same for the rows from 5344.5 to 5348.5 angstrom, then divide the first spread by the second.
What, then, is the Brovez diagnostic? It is 1.7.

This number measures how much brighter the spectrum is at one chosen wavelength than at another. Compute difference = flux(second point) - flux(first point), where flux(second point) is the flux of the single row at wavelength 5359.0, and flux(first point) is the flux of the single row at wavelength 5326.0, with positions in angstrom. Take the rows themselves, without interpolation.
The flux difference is 0.9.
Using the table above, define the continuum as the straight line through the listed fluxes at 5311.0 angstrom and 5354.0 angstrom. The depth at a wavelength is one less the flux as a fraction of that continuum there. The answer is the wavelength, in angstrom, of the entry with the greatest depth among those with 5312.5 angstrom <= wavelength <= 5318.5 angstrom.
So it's 5317.0 angstrom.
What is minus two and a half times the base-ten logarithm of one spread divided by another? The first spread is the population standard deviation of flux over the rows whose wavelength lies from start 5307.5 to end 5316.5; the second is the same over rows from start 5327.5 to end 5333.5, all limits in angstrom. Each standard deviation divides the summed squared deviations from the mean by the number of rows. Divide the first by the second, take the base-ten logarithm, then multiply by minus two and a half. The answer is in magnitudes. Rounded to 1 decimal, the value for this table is 0.0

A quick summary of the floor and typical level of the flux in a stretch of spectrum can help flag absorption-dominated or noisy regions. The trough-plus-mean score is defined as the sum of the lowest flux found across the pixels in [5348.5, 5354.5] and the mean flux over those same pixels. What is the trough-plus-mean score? 8.2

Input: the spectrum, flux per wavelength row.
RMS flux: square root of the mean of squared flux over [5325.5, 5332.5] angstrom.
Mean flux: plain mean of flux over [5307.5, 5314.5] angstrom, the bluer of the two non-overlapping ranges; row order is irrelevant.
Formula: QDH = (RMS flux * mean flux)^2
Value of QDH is 309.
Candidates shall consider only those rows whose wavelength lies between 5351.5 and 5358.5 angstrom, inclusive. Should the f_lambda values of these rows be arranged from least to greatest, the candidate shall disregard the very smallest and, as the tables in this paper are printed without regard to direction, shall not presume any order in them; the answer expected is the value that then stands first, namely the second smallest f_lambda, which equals 4.23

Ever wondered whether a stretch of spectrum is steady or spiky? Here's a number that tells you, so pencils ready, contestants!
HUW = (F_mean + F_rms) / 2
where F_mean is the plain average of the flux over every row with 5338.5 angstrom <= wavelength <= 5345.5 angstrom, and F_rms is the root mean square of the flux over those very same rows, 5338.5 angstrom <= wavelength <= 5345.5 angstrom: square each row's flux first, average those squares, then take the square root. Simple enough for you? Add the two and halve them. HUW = 4.25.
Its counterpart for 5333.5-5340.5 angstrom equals 4.26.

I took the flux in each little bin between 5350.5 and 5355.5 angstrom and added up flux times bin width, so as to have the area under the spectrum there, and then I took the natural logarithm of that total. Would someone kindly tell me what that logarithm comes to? 3.08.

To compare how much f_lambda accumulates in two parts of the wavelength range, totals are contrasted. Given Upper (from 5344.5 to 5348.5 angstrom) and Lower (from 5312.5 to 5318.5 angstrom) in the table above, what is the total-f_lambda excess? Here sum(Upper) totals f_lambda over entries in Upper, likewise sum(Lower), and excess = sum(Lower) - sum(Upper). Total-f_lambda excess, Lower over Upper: 10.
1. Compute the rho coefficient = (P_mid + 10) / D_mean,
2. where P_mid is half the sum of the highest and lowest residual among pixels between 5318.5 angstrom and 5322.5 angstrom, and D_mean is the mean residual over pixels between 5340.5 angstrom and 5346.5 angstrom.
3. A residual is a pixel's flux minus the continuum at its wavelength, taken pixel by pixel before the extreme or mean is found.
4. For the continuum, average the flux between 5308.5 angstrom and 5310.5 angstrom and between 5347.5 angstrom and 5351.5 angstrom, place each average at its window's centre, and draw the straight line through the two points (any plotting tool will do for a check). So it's 249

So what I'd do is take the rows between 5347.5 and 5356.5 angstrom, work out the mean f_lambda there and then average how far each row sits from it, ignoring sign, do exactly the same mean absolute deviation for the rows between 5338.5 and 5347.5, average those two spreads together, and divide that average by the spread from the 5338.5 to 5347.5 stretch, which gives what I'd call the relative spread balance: 1.50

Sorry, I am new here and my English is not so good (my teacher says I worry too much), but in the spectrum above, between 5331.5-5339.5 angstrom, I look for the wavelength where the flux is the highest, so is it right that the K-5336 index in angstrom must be 5339.0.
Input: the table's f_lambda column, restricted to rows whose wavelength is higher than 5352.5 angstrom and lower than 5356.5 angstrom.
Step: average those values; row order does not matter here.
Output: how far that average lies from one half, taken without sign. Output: 4.1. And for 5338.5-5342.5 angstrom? 3.8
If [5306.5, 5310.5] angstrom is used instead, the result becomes 4.0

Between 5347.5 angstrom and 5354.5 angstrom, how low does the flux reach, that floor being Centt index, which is 3.98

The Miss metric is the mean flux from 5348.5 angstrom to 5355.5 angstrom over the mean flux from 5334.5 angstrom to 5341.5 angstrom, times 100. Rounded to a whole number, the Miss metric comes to 98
